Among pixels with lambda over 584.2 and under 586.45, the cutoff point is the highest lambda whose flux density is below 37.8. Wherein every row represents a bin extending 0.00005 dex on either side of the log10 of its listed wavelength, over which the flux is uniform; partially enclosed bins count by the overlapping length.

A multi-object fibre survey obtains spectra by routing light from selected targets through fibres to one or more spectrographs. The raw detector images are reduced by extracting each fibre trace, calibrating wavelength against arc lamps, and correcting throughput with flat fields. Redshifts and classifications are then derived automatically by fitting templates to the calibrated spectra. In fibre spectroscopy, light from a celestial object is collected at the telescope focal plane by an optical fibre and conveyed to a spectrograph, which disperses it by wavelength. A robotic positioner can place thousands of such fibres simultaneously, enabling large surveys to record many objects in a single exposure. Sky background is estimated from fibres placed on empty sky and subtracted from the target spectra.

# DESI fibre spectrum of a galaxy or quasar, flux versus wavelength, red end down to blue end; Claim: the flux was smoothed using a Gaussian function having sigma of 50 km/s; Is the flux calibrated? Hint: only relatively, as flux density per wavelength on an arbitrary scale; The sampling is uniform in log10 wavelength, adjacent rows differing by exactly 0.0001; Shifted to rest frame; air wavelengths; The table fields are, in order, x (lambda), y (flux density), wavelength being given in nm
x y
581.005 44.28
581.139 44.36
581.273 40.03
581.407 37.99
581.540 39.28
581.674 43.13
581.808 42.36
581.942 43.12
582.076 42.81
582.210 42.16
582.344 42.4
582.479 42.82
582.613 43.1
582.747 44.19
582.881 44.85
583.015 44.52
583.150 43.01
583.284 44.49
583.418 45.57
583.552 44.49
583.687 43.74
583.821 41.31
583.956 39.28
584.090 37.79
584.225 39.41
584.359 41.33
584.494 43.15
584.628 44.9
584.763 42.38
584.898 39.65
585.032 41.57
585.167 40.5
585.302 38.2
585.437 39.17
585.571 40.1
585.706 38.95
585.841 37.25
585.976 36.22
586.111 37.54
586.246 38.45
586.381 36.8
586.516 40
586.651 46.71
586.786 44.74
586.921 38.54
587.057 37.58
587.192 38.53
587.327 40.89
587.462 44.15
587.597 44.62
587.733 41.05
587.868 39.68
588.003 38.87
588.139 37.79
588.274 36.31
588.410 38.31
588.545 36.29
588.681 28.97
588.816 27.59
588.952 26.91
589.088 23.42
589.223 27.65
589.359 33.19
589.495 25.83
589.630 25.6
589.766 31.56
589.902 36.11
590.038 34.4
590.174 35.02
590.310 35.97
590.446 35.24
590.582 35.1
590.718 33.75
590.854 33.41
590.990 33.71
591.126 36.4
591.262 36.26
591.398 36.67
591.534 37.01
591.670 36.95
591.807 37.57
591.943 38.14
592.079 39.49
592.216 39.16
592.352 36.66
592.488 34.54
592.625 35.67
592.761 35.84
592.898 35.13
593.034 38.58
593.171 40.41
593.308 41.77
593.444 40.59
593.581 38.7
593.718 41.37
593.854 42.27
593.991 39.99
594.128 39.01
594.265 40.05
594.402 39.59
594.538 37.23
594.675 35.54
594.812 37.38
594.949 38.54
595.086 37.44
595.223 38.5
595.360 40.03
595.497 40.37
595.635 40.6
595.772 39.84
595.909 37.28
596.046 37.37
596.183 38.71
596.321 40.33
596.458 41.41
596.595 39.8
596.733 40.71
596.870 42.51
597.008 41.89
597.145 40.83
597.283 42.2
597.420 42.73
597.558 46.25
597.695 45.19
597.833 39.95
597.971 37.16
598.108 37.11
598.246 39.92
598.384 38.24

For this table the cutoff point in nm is 586.381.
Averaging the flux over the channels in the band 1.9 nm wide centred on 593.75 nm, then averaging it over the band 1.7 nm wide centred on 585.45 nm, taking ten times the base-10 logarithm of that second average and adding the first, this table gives 55.3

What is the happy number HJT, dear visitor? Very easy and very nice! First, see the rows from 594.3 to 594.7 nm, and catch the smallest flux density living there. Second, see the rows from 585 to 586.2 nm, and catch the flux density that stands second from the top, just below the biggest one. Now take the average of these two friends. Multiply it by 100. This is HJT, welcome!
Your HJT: 3802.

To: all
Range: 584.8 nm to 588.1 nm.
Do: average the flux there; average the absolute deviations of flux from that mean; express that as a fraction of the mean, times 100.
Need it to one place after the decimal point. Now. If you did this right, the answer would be 5.1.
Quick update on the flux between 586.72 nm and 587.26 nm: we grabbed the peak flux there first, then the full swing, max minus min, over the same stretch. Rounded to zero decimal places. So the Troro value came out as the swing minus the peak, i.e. -38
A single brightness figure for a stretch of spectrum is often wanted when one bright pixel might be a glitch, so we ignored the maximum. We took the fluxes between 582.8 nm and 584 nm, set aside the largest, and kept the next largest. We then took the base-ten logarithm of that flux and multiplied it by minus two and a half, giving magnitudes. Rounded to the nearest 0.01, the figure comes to -4.13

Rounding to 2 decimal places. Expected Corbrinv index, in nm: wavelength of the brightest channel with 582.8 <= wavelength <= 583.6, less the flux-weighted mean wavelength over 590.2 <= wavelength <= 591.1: -7.23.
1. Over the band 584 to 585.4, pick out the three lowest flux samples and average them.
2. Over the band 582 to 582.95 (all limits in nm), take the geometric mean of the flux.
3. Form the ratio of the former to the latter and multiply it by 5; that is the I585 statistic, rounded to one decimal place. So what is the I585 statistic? 4.5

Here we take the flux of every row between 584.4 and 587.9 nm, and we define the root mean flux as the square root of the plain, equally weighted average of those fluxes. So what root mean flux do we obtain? 6.4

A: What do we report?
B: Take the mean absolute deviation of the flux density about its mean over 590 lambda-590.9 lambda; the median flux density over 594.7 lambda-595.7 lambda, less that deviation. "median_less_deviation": 38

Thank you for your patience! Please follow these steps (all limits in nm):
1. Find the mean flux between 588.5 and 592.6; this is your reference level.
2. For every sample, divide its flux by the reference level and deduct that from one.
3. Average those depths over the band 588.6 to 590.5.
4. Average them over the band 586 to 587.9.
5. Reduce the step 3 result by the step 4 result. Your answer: 0.30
